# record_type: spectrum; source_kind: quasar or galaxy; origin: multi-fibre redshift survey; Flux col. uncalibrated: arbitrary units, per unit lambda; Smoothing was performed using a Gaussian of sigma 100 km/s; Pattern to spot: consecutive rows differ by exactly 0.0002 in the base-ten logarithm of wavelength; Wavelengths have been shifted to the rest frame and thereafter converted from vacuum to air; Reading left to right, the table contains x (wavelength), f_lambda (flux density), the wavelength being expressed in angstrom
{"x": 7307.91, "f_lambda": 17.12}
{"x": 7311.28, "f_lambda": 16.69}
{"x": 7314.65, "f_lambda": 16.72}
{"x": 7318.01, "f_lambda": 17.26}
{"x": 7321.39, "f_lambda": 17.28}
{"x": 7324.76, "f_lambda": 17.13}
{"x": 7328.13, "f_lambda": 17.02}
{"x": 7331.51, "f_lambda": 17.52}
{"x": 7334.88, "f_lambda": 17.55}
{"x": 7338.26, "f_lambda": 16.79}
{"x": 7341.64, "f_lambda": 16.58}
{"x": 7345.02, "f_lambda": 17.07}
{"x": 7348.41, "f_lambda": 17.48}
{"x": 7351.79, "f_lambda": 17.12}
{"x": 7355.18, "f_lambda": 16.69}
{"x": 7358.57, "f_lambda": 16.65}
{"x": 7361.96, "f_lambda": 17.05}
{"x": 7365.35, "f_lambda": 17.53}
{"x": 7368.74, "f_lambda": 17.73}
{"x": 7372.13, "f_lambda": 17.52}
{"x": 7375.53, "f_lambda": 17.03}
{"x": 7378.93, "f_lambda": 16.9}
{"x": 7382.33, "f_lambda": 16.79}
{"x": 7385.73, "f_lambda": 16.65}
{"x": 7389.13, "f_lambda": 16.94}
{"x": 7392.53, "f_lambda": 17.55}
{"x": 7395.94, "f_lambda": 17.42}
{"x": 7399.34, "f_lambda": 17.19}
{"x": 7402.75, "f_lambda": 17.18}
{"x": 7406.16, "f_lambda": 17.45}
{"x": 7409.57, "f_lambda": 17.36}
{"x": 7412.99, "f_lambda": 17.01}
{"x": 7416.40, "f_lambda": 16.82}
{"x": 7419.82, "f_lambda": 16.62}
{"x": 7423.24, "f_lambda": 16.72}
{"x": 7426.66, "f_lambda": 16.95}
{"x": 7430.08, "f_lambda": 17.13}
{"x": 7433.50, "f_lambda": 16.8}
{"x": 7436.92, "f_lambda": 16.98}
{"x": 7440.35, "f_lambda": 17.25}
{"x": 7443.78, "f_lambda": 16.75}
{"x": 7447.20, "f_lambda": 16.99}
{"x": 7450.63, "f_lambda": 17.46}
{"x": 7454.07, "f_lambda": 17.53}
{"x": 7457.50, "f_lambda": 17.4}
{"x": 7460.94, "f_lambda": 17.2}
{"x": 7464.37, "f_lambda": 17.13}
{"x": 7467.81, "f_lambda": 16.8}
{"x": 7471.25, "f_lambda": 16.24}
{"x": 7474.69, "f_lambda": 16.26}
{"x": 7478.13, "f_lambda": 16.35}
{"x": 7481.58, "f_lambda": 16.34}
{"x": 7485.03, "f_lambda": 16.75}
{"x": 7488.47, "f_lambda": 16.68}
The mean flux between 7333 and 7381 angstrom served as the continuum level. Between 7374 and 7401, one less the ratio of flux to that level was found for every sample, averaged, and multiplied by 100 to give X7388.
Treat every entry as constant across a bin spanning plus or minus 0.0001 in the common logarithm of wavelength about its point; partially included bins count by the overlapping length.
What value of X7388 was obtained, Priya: 0.36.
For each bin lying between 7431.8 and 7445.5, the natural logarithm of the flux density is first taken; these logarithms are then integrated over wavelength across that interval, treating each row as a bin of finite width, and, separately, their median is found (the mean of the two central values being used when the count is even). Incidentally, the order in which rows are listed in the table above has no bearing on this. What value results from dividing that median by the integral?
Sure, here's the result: 0.0729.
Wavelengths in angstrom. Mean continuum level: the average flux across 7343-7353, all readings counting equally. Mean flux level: 17.2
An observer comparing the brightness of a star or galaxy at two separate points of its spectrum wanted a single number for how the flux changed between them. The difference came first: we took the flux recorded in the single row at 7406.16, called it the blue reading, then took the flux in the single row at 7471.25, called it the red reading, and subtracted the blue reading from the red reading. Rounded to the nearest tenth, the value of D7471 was -1.2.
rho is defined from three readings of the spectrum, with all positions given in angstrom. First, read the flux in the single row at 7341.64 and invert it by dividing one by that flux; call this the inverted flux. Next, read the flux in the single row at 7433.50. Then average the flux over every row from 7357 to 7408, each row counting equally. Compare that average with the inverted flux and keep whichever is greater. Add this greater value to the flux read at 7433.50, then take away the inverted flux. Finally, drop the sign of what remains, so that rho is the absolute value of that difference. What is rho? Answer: 33.9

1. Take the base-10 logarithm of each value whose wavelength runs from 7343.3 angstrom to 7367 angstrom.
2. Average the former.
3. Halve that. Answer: 0.616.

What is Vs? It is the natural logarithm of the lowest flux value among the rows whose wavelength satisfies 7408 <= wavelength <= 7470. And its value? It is 2.81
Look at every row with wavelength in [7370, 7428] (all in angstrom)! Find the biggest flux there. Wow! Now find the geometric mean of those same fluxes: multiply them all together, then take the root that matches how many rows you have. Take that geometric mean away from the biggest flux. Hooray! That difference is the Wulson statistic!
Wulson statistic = 0.49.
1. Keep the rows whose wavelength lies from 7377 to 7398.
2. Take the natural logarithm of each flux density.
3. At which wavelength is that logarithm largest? 7392.53 angstrom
